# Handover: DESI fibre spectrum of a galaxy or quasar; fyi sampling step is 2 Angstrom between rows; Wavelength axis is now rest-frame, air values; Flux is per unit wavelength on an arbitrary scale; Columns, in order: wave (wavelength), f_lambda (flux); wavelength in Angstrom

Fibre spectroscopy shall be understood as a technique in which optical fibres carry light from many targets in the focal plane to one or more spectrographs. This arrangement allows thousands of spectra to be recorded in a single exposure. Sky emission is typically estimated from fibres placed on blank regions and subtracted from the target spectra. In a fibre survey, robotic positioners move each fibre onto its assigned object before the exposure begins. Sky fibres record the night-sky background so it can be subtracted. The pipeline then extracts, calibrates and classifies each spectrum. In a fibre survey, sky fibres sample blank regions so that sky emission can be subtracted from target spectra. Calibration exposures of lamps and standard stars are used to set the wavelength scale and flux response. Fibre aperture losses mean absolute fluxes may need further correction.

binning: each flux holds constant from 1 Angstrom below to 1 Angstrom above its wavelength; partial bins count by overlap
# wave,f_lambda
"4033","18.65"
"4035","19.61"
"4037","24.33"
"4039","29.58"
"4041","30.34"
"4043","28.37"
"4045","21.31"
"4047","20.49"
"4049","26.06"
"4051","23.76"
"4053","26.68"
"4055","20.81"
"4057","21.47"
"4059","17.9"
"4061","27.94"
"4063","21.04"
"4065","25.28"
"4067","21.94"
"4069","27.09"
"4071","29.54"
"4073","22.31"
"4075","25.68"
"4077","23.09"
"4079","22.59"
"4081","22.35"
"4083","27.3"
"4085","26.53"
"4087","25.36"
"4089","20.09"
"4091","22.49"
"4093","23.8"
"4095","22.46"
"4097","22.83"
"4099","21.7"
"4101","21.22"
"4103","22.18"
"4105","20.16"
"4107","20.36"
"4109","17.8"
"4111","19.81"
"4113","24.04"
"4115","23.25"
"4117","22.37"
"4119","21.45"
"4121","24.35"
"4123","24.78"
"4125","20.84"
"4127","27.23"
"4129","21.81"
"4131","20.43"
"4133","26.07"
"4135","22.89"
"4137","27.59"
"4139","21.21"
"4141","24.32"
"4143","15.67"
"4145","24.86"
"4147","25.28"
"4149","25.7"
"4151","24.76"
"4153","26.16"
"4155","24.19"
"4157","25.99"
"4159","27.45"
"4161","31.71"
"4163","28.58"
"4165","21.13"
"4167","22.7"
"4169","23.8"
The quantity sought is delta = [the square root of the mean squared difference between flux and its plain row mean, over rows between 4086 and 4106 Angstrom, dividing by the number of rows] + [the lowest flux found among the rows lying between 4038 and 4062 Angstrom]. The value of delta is 19.4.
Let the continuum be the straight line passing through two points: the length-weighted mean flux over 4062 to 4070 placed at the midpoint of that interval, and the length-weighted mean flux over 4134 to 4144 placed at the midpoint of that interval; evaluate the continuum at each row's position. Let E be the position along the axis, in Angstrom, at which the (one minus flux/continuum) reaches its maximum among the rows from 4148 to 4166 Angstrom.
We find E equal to 4165 Angstrom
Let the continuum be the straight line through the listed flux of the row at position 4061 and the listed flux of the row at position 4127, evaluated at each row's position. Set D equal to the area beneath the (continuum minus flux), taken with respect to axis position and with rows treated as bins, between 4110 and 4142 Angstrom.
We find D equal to 127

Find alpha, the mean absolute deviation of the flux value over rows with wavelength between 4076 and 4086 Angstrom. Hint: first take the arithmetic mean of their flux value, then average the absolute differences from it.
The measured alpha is 2.03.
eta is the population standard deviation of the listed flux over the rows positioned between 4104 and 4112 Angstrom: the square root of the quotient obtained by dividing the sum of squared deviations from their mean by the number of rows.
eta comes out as 1.0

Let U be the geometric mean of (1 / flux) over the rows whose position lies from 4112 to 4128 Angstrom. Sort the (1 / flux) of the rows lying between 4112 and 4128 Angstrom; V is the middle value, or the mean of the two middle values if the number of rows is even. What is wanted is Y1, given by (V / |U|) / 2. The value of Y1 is 0.496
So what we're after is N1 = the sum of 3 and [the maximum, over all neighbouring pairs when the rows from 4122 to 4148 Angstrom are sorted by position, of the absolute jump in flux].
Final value 12.2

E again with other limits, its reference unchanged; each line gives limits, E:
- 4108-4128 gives 4109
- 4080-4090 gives 4089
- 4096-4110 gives 4109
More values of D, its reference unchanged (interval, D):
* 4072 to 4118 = 229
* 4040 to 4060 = 87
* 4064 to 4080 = 50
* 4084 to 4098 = 60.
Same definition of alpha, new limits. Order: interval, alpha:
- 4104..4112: 0.87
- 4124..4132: 2.33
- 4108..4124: 1.91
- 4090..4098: 0.45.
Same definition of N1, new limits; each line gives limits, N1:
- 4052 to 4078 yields 13.0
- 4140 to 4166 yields 12.2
